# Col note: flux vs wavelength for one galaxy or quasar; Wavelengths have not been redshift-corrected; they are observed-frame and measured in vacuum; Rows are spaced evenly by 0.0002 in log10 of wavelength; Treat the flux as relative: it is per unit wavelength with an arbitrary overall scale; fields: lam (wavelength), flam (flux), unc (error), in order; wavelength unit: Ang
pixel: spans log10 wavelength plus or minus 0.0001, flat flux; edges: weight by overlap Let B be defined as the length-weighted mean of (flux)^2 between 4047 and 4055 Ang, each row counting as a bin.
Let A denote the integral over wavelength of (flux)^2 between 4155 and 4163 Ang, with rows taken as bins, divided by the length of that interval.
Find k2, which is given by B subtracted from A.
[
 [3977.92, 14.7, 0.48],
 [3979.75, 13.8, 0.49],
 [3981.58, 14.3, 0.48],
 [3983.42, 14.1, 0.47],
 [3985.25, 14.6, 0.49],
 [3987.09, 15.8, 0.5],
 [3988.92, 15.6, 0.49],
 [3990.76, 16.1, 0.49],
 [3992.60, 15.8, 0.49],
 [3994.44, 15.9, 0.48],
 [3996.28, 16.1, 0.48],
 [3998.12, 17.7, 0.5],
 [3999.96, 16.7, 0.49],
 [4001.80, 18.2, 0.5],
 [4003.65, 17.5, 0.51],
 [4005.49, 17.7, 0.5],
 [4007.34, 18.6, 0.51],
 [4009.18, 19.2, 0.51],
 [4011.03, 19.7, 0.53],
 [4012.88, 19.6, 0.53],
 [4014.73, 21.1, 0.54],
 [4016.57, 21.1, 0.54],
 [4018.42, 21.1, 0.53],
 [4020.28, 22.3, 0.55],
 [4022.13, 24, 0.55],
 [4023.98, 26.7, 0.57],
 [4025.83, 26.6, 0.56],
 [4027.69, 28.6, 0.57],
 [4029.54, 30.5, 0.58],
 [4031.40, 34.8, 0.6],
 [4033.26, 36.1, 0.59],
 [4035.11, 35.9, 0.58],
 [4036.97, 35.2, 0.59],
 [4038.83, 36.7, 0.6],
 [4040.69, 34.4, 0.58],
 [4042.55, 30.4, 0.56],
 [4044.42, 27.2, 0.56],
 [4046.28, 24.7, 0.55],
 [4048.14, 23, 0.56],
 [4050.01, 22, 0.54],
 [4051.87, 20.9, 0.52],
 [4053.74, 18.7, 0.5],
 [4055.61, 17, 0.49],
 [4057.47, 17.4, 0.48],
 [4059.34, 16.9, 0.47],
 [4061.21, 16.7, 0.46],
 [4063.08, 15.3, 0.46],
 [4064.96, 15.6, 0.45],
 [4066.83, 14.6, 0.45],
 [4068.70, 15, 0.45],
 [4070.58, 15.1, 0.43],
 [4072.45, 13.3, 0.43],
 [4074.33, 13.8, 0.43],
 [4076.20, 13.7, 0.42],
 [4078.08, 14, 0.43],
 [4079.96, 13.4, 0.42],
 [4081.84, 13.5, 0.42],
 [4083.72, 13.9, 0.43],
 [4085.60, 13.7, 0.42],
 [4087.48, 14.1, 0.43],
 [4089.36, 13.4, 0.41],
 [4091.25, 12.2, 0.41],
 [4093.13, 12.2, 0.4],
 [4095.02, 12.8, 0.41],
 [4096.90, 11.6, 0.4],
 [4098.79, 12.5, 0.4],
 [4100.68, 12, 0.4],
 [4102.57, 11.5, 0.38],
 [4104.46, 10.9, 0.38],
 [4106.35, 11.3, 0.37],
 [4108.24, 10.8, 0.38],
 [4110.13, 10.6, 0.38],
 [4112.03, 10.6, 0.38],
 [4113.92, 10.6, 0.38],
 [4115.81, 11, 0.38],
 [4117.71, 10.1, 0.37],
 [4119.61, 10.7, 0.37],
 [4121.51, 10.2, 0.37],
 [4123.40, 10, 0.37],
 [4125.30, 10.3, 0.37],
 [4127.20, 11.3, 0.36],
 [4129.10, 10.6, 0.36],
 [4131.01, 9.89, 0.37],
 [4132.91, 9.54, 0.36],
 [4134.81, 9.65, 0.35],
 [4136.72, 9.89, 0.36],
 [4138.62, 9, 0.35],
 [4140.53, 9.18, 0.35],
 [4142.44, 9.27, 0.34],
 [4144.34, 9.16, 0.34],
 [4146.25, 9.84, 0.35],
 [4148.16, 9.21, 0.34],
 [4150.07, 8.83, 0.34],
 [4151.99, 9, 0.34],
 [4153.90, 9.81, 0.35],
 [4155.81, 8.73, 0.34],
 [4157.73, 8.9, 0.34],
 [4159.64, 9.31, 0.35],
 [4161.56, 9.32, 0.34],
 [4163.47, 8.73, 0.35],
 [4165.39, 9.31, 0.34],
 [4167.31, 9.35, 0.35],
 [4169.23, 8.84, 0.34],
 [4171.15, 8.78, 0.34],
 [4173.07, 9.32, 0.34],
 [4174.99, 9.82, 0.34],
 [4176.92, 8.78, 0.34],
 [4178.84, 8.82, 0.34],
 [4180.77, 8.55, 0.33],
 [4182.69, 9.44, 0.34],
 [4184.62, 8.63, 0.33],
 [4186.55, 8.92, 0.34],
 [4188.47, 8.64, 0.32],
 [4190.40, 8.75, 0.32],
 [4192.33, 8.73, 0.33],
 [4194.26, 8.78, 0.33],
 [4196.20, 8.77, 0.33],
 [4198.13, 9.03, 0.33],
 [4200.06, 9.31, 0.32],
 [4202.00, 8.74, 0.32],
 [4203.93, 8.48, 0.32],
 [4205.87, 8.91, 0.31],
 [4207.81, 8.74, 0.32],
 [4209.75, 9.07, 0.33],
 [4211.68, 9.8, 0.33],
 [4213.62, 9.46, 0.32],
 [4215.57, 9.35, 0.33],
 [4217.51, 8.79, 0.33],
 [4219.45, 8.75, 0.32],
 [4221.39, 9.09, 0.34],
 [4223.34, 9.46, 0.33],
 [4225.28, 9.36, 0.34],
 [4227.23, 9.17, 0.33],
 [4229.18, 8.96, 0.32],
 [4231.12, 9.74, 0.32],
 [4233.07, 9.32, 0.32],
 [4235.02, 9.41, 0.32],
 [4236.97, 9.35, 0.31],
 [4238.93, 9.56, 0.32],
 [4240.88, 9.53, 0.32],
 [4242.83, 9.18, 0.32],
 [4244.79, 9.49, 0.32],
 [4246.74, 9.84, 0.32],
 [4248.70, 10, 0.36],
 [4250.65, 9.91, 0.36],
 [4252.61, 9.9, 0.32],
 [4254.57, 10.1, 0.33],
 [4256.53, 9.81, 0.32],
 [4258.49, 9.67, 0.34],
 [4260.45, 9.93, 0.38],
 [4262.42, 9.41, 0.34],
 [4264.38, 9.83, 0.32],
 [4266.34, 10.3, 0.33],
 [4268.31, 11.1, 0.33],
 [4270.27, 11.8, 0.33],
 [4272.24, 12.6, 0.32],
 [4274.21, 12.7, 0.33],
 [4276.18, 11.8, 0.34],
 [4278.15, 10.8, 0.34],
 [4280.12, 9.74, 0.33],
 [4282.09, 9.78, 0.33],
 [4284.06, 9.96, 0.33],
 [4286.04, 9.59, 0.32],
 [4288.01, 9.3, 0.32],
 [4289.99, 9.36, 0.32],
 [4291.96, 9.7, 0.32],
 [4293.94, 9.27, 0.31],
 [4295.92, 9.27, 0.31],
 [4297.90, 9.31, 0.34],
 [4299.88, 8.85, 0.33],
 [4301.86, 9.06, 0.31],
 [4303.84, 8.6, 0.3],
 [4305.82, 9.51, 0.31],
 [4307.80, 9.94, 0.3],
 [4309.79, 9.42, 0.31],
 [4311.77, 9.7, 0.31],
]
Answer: -365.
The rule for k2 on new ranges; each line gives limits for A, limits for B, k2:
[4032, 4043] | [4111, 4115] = 1115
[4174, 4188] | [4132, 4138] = -12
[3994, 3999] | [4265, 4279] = 143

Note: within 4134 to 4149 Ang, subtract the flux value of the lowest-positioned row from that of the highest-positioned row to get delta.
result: -0.4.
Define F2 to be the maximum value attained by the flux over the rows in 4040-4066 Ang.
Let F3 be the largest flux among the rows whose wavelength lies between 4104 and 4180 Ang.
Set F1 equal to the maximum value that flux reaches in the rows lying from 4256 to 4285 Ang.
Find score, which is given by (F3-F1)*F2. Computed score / -48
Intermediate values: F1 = 12.7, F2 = 34.4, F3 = 11.3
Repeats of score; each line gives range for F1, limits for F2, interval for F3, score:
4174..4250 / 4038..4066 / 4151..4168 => -7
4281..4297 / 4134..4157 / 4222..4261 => 1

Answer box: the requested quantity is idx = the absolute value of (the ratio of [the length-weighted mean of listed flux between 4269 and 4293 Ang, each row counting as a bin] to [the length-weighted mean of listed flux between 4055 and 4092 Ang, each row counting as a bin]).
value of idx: 0.7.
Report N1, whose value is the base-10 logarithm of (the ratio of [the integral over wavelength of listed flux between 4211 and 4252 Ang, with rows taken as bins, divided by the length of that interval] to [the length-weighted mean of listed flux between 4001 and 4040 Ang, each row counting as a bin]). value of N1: -0.4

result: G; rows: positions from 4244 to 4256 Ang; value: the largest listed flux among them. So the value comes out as 10.1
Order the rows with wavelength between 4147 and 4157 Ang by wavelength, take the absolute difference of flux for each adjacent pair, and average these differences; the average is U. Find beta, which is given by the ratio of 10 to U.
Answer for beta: 16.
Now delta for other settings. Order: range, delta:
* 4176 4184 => 0.7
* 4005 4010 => 1.5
